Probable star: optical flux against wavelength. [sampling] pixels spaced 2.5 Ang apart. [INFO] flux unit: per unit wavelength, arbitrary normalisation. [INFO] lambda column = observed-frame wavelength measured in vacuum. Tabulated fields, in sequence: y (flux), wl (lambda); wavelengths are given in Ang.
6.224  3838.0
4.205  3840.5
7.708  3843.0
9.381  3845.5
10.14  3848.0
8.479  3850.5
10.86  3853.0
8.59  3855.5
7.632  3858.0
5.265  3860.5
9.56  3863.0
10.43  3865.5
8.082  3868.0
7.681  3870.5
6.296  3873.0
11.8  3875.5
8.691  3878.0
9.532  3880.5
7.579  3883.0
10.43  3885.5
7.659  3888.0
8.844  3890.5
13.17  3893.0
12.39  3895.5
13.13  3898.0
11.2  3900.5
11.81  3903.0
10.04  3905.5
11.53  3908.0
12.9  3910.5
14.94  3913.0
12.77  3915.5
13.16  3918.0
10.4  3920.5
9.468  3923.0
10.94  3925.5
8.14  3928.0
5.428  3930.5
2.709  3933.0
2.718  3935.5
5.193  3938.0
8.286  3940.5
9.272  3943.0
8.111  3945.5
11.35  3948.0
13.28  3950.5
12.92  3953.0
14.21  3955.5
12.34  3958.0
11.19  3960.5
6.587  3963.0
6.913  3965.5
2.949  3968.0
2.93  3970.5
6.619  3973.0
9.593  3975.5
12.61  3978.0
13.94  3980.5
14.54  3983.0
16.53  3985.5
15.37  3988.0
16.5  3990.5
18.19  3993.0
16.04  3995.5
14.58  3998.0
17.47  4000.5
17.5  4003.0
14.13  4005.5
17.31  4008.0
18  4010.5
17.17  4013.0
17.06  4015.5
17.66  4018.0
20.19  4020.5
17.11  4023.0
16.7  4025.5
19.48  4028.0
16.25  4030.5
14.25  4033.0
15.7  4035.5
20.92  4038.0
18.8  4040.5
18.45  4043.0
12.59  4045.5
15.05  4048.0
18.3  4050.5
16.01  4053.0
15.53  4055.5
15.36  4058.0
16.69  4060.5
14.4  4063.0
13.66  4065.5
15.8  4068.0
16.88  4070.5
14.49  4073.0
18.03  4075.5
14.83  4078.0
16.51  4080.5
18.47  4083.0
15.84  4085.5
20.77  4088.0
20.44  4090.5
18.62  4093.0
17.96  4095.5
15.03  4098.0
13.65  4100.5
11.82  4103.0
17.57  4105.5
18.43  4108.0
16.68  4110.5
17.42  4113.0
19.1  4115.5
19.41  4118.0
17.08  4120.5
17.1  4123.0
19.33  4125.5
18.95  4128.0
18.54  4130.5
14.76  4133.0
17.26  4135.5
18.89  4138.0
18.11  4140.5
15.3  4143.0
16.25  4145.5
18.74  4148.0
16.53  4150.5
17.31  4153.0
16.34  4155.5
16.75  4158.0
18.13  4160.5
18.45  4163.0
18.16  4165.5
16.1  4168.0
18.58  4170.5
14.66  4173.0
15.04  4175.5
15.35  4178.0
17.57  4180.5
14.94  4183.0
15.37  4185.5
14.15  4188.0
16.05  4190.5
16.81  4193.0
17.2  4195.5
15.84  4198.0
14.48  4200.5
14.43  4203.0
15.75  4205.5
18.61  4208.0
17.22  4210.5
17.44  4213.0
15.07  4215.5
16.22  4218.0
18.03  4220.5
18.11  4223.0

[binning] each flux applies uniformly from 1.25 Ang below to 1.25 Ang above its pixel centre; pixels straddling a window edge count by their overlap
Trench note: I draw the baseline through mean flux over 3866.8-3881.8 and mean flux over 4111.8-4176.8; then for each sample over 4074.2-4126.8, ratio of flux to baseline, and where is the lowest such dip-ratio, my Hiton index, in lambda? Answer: 4103.0 Ang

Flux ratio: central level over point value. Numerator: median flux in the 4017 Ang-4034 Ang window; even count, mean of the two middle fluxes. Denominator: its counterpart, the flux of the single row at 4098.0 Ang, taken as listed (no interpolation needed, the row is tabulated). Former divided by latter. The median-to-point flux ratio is 1.1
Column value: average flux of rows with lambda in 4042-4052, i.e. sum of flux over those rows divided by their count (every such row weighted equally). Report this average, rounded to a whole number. 16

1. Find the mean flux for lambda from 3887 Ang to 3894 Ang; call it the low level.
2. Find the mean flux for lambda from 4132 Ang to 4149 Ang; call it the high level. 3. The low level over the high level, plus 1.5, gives 2.08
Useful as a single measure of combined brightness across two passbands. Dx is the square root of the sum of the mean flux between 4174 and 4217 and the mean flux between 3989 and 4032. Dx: 5.75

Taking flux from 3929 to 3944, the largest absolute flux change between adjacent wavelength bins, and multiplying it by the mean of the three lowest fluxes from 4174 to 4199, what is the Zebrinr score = 45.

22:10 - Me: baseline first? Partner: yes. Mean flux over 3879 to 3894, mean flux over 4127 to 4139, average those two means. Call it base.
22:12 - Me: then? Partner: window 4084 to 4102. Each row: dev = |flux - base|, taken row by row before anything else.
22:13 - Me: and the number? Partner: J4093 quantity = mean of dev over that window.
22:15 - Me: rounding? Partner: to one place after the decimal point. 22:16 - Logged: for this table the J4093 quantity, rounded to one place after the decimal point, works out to 3.9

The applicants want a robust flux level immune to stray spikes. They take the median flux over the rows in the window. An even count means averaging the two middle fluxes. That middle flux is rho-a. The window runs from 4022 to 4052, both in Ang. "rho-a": 16.9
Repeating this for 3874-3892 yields 8.8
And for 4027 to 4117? 16.6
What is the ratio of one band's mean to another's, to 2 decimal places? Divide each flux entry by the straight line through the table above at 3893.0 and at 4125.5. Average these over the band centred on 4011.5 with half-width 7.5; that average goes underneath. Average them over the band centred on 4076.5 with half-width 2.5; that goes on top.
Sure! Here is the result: 0.88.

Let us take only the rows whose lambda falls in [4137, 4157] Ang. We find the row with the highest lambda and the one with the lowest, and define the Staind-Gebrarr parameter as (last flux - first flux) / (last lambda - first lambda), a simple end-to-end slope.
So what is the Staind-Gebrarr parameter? -0.15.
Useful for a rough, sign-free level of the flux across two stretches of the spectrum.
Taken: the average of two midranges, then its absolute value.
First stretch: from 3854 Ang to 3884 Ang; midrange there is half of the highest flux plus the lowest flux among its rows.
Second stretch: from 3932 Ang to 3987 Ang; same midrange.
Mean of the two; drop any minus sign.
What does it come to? 9.1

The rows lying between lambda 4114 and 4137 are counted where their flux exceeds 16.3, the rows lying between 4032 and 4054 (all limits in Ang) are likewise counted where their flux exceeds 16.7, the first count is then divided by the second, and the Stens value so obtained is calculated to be 2.0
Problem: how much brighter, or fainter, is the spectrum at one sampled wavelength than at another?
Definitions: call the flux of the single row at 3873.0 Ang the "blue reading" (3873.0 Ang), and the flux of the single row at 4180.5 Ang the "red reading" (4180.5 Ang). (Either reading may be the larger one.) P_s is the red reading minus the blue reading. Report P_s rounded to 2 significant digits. 11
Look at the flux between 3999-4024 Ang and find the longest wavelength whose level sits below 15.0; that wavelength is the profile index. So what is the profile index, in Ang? 4005.5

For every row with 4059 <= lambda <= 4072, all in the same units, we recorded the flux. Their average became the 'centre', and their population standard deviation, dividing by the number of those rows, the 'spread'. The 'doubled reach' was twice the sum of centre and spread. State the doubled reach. 33.5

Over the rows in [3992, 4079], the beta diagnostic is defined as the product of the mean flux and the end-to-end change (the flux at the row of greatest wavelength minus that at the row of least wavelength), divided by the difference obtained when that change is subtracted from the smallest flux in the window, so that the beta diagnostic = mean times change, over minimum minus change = -3.5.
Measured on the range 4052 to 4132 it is 4.6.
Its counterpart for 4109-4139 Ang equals 3.1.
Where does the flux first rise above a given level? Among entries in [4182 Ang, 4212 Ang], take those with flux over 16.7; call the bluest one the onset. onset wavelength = 4193.0 Ang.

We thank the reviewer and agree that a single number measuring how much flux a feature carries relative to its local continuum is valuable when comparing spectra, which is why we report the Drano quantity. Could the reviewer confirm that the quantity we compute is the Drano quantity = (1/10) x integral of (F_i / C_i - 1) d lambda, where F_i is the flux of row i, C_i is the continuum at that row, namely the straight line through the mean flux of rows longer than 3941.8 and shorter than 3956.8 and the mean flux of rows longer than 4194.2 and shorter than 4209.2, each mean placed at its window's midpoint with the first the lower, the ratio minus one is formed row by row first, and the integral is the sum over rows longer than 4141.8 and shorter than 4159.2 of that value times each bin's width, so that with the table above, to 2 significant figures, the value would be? 0.19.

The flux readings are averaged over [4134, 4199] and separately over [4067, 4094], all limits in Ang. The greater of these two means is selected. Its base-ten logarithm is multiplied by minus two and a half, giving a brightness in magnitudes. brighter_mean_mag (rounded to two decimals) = -3.10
